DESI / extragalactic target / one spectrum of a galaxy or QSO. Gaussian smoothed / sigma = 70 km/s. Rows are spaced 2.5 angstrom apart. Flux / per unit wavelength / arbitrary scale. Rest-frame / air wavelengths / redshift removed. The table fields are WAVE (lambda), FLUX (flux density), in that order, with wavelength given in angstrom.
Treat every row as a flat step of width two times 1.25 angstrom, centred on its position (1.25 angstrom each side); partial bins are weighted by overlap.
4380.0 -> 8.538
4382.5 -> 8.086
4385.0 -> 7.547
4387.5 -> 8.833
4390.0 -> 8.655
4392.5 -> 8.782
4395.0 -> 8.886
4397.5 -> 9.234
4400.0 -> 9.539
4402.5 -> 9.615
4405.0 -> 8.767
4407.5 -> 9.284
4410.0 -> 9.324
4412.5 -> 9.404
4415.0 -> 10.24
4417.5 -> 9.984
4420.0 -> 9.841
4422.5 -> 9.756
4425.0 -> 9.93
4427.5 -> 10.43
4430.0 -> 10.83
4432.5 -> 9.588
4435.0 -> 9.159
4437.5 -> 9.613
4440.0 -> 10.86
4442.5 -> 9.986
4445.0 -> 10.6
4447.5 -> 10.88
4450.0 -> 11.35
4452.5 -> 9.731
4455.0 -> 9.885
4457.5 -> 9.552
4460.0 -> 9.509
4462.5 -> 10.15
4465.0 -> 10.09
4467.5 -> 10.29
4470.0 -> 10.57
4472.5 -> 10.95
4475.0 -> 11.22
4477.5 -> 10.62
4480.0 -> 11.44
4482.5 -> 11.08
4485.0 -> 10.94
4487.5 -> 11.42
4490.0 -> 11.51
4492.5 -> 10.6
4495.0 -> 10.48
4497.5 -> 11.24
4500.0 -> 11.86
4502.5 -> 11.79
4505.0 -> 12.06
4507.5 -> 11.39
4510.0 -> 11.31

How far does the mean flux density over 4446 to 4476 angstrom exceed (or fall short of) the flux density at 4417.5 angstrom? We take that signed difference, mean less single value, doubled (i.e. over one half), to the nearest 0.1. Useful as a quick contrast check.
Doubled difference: 0.7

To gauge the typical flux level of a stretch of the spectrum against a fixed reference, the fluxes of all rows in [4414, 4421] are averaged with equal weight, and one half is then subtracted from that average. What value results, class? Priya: 9.5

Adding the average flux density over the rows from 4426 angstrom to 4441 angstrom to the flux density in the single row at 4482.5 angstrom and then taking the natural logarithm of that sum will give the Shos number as 3.05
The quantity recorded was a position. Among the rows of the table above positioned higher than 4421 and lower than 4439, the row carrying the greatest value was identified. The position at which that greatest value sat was 4430.0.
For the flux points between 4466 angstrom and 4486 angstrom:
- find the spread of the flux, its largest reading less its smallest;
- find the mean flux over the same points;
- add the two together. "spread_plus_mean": 12.0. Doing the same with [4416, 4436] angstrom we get 11.6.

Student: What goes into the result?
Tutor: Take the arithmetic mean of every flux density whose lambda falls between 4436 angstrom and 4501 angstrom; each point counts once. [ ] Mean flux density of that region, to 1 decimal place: 10.6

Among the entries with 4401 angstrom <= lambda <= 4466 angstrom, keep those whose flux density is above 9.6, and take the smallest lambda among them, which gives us 4402.5 angstrom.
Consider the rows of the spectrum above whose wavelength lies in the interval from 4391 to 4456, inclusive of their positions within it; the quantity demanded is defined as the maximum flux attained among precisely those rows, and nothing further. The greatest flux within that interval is 11.35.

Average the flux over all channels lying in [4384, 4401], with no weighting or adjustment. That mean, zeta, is 8.8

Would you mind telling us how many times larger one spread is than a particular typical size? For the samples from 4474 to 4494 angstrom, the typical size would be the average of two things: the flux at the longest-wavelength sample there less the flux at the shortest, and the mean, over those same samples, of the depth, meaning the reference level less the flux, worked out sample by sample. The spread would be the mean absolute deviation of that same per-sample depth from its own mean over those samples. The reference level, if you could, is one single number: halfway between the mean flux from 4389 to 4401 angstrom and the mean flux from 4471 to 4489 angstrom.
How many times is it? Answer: -0.4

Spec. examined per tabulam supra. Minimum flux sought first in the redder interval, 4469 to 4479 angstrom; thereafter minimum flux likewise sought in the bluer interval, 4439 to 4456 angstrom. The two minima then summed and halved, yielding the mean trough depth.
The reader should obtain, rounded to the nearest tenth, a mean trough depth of 10.2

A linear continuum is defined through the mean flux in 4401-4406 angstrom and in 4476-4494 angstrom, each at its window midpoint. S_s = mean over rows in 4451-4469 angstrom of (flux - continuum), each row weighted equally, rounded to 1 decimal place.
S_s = -0.6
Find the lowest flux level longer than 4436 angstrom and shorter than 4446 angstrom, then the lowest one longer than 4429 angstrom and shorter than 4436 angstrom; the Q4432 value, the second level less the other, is -0.45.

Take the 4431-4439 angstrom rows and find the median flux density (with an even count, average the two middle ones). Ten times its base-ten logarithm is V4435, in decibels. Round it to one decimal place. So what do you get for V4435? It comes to 9.8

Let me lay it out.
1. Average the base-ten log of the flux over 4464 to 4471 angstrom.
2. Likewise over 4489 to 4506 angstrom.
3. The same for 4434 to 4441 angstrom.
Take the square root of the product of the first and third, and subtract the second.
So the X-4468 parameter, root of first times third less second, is -0.051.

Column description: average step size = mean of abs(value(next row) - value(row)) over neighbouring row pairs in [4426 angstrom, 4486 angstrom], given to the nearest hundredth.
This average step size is 0.52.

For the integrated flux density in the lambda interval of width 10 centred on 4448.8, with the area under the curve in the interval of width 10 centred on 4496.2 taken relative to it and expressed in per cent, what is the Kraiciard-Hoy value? 104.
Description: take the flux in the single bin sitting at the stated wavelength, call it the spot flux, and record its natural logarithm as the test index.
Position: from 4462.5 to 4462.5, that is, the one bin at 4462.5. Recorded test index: 2.317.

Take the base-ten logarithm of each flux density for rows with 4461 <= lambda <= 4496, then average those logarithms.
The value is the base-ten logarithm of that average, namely 0.014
